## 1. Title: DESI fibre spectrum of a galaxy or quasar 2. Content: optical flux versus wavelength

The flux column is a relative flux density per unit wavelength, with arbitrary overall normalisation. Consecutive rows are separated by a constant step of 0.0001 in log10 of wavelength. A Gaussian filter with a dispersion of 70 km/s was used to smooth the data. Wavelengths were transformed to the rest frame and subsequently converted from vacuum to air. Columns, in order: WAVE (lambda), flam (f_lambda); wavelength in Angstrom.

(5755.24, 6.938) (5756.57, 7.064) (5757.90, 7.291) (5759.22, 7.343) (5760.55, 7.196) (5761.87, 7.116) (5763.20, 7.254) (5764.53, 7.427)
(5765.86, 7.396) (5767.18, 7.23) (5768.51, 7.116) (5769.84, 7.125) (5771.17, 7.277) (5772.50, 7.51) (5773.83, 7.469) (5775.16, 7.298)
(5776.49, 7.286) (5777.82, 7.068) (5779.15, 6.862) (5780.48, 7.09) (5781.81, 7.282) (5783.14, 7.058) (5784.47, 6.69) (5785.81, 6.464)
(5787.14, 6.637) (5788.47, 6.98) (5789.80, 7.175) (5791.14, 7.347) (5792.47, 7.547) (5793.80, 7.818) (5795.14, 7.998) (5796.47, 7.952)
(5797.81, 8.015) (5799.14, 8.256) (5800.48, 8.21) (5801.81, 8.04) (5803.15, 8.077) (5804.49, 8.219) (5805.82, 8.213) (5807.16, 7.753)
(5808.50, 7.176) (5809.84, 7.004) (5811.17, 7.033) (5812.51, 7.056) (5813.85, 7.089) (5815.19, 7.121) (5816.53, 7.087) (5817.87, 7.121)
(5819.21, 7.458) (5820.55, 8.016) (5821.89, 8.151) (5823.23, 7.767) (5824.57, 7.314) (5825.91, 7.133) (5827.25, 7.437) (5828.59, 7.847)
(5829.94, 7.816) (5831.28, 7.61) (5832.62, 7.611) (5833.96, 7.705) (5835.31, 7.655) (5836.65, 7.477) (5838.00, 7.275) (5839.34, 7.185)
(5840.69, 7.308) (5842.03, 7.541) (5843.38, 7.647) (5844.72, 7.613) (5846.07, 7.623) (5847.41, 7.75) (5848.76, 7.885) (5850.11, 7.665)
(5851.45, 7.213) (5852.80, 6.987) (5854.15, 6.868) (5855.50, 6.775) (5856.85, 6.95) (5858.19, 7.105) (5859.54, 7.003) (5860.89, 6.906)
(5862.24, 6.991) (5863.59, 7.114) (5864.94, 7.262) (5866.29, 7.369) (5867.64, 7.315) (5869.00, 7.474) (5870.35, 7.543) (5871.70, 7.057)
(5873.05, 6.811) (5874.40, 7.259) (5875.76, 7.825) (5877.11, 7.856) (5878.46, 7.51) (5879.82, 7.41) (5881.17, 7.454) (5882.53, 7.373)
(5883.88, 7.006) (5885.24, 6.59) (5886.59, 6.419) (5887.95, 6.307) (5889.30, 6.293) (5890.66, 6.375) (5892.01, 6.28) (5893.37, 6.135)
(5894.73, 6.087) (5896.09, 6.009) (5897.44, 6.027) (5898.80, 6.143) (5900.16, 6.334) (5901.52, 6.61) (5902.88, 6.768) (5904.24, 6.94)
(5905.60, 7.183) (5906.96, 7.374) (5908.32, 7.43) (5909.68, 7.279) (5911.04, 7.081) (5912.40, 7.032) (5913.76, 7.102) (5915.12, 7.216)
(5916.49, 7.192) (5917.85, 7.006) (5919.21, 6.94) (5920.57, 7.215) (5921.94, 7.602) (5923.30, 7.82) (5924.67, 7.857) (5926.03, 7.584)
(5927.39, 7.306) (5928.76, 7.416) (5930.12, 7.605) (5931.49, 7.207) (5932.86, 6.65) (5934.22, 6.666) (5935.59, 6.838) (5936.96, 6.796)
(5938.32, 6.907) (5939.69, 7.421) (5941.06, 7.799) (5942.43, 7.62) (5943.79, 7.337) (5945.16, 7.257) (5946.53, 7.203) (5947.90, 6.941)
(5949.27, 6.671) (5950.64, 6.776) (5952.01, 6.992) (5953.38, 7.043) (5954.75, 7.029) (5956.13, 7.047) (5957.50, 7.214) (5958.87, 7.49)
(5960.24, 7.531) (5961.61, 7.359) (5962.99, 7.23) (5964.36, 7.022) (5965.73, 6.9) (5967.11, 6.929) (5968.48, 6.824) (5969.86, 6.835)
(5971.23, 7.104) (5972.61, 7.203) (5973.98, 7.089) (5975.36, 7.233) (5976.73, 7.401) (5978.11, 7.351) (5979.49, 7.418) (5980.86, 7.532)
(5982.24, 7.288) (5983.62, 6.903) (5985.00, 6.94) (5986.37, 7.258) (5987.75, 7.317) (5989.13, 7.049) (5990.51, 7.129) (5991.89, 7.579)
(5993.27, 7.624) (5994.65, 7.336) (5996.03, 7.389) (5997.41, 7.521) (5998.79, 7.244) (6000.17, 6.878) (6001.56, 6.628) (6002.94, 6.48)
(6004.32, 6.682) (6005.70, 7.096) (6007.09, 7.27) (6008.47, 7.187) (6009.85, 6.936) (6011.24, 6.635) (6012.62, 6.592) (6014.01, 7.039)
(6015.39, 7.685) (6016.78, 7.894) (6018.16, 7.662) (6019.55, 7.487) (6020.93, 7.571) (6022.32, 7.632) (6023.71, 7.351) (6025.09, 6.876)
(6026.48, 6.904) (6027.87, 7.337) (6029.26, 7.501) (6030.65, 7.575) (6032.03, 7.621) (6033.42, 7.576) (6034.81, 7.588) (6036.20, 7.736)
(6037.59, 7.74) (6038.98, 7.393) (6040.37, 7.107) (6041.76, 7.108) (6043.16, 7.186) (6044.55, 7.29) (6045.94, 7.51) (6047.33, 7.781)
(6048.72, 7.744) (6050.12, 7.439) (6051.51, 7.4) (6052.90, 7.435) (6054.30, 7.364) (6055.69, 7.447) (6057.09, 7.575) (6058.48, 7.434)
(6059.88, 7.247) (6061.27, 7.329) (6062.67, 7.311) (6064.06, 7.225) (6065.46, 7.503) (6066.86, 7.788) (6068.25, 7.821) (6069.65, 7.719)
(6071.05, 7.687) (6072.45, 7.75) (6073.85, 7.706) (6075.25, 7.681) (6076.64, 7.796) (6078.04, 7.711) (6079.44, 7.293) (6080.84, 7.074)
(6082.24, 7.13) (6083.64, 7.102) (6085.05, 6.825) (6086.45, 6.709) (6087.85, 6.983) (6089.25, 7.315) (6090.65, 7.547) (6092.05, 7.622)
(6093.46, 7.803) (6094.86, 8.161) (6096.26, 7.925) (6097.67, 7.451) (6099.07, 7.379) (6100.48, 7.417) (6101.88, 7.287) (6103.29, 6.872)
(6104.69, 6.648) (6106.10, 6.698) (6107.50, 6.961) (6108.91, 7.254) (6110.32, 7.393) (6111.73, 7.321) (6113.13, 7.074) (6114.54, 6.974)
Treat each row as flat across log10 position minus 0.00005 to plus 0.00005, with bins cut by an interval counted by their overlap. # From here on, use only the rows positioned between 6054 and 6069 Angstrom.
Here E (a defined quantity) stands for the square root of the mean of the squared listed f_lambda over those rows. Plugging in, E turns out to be 7.46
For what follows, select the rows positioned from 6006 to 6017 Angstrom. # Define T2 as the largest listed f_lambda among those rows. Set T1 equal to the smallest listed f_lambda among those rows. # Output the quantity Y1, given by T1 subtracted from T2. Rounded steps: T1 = 6.592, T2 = 7.894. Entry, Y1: 1.30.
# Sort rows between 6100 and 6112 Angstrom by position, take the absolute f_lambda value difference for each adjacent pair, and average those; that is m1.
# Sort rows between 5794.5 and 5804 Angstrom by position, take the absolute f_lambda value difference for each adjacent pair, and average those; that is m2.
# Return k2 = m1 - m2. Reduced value 0.10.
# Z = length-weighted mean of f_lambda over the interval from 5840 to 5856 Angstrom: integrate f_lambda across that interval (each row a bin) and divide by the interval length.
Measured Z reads 7.41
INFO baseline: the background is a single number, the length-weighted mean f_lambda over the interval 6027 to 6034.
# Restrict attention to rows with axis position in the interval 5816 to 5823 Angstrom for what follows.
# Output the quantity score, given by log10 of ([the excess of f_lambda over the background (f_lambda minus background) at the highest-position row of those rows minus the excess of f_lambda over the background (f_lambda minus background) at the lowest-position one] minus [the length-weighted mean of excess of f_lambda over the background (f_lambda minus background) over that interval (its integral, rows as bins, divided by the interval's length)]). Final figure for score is -0.01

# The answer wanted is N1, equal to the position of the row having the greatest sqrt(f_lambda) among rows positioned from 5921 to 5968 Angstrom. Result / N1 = 5924.67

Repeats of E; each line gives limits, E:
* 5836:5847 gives 7.46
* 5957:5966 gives 7.25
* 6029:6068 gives 7.47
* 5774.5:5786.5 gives 7.02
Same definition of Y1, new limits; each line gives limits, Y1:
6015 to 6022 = 0.41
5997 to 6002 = 0.89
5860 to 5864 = 0.21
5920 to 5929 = 0.64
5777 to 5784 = 0.42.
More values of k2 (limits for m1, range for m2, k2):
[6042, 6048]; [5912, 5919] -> 0.10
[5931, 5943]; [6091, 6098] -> -0.07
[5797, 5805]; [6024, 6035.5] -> 0.01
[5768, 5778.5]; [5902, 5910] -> -0.04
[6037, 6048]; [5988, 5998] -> 0.01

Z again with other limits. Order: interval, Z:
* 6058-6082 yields 7.53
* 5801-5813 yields 7.64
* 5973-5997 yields 7.29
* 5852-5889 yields 7.12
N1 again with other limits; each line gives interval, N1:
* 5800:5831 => 5804.49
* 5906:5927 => 5924.67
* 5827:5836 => 5828.59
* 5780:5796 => 5795.14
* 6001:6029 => 6016.78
